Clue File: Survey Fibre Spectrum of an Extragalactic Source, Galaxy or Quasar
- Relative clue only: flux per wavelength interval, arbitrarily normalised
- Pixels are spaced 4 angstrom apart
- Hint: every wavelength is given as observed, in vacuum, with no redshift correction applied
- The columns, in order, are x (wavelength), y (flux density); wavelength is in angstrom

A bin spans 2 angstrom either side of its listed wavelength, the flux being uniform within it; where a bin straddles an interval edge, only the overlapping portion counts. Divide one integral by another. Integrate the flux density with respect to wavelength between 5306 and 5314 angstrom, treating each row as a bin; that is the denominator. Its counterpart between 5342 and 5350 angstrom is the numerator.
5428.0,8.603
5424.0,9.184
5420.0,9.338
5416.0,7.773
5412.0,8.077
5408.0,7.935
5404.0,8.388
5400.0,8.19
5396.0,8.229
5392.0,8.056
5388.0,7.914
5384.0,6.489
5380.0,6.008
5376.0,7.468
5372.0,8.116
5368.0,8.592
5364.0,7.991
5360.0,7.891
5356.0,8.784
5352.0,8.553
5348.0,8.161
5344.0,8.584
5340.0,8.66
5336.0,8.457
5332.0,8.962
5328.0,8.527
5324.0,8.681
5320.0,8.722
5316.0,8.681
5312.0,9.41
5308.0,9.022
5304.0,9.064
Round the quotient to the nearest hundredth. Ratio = 0.91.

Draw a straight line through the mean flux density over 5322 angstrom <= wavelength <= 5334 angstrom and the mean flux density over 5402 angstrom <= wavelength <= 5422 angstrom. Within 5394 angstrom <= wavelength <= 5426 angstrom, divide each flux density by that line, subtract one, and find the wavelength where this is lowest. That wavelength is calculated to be 5416.0 angstrom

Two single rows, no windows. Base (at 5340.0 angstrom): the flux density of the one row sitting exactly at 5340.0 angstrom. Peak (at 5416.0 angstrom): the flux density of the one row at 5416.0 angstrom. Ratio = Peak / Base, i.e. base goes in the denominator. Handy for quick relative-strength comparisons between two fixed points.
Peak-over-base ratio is 0.898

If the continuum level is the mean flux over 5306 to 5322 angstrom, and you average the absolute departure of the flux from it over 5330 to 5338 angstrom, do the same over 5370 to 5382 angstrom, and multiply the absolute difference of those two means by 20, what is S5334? 30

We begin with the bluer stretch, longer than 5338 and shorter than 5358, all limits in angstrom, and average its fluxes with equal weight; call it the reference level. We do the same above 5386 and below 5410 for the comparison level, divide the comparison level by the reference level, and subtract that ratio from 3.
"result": 2.05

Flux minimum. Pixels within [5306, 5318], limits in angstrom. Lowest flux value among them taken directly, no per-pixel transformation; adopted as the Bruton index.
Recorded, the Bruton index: 8.681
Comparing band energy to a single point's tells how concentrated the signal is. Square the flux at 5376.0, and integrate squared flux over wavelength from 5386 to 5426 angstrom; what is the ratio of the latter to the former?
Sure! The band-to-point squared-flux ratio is 50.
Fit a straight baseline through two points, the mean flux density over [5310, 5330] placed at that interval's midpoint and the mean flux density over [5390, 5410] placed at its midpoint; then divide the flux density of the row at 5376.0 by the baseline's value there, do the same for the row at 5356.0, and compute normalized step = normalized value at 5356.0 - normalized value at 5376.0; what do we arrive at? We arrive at 0.14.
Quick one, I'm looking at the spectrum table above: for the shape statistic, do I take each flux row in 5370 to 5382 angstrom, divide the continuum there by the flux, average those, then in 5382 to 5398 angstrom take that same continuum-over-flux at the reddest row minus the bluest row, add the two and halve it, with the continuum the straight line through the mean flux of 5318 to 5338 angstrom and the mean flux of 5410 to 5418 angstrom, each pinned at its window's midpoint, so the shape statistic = 0.443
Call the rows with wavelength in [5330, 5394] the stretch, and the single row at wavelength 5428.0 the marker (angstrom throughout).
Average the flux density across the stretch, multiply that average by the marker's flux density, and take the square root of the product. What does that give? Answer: 8.32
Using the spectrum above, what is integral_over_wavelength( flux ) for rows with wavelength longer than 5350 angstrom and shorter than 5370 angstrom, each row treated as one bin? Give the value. 167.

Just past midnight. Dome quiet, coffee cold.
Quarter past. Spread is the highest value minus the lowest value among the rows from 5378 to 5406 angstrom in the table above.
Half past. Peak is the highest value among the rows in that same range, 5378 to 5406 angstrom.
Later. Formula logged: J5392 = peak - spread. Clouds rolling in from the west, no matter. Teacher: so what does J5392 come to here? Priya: 6.0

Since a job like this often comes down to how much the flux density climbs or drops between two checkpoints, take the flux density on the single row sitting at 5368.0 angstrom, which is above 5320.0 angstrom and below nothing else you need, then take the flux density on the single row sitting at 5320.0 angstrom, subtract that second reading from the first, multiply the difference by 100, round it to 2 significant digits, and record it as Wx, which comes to -13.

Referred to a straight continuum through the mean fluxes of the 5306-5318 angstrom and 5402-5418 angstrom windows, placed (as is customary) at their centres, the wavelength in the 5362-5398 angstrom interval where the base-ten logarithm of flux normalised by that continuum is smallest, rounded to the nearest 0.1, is 5380.0 angstrom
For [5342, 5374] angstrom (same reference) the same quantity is 5360.0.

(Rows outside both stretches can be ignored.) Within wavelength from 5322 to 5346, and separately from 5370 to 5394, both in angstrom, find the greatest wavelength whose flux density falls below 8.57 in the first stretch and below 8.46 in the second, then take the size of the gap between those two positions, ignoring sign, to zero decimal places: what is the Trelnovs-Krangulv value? 56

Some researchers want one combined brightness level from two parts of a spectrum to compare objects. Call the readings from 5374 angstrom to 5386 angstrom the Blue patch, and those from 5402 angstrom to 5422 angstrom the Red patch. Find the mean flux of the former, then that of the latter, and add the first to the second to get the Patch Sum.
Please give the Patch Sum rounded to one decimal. 15.0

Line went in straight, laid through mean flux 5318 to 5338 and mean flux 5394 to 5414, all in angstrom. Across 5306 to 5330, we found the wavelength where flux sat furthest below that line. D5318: 5328.0 angstrom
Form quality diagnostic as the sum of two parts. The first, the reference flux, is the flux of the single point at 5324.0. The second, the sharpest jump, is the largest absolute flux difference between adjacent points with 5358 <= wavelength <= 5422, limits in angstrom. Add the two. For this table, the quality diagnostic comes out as 10.2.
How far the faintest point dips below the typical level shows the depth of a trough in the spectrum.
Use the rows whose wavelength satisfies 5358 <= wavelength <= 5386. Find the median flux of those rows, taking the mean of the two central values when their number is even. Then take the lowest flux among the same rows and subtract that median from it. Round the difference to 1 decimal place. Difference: -1.9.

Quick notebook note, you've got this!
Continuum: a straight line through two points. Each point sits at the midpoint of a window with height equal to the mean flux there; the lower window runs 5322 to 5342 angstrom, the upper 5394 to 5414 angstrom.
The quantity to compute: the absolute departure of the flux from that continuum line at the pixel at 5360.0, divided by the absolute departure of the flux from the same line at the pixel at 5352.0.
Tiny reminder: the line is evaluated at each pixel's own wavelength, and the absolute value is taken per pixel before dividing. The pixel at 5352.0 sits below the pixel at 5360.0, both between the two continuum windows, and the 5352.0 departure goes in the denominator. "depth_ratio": 18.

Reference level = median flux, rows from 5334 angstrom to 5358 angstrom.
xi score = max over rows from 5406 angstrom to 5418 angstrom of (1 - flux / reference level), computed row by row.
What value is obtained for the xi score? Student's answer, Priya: 0.09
